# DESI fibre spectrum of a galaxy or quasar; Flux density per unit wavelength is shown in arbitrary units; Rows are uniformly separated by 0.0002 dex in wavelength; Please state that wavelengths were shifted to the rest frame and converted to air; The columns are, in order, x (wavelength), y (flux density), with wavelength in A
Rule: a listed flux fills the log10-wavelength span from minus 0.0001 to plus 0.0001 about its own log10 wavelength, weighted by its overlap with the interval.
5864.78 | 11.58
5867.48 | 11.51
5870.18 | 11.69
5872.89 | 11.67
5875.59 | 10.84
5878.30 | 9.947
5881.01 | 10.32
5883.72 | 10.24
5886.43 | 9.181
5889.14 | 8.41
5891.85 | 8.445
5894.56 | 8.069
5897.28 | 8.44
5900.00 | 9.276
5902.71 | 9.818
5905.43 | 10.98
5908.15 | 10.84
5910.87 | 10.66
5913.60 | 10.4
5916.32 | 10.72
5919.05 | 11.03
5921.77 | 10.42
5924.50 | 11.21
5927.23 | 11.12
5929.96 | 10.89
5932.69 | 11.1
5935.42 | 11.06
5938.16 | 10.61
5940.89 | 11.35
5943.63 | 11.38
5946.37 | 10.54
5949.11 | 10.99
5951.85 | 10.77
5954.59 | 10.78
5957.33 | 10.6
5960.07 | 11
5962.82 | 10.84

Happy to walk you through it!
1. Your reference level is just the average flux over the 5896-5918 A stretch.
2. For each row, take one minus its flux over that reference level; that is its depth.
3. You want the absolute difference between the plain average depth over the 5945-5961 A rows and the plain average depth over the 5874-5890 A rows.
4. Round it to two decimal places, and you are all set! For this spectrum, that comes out 0.09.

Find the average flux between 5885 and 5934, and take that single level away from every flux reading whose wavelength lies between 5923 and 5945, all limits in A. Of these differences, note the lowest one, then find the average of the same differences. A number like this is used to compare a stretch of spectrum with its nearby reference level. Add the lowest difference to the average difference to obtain 1.6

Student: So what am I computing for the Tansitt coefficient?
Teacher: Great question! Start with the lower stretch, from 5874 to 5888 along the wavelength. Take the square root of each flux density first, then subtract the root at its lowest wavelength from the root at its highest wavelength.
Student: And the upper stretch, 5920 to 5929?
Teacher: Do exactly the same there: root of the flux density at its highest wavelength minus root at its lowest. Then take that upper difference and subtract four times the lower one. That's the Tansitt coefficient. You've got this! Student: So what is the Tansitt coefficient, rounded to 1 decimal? 1.2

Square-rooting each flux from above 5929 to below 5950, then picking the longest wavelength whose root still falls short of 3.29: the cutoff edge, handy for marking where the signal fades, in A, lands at 5946.37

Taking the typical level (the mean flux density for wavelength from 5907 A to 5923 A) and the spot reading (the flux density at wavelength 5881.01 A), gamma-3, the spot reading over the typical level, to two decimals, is 0.97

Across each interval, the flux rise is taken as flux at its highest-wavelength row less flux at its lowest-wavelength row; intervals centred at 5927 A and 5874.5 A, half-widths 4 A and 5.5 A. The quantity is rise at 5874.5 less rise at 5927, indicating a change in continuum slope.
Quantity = -1.4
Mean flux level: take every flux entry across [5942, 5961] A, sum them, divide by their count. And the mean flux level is 10.9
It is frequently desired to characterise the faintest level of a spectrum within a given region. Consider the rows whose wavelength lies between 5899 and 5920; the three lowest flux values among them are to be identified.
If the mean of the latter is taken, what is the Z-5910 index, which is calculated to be 9.8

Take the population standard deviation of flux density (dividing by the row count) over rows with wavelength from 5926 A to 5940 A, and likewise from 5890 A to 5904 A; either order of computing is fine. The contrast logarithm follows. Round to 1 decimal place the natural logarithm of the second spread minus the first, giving -0.8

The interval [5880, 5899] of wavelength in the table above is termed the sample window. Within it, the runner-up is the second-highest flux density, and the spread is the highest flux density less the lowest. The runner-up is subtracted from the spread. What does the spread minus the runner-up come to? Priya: -8.0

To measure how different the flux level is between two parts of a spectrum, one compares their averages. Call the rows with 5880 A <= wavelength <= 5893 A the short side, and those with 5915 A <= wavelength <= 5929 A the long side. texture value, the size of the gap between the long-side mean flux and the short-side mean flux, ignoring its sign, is 1.6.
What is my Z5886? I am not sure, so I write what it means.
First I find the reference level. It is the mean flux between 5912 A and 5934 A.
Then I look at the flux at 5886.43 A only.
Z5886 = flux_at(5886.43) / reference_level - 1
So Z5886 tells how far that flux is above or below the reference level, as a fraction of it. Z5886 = -0.15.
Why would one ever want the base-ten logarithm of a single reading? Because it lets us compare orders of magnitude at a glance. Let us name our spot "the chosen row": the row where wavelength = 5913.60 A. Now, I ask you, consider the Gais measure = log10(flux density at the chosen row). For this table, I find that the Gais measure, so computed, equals 1.02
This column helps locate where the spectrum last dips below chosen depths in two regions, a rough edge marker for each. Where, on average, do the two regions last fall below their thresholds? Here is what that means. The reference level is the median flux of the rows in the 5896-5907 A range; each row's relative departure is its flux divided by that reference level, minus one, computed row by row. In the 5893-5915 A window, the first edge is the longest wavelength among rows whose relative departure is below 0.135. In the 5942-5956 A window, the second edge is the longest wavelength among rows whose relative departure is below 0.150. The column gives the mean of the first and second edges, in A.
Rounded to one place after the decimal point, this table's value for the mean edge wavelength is 5934.1 A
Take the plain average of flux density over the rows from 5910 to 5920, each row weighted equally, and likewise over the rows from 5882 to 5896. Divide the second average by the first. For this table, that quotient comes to 0.83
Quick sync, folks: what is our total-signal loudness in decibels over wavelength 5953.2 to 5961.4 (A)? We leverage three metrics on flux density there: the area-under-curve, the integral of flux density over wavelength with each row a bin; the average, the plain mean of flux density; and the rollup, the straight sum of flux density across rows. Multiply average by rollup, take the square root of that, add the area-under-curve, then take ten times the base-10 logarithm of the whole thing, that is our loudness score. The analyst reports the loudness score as 20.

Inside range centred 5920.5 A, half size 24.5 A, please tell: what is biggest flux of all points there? 11.38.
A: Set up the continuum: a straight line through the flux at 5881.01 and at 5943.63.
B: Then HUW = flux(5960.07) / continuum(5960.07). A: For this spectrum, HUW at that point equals 0.94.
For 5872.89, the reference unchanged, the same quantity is 1.15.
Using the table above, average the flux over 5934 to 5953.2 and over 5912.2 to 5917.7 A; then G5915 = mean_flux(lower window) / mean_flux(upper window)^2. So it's 0.088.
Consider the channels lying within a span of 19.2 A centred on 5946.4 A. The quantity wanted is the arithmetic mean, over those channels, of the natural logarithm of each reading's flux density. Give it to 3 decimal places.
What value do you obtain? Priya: 2.390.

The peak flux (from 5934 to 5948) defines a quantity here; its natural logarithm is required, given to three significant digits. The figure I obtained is 2.43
